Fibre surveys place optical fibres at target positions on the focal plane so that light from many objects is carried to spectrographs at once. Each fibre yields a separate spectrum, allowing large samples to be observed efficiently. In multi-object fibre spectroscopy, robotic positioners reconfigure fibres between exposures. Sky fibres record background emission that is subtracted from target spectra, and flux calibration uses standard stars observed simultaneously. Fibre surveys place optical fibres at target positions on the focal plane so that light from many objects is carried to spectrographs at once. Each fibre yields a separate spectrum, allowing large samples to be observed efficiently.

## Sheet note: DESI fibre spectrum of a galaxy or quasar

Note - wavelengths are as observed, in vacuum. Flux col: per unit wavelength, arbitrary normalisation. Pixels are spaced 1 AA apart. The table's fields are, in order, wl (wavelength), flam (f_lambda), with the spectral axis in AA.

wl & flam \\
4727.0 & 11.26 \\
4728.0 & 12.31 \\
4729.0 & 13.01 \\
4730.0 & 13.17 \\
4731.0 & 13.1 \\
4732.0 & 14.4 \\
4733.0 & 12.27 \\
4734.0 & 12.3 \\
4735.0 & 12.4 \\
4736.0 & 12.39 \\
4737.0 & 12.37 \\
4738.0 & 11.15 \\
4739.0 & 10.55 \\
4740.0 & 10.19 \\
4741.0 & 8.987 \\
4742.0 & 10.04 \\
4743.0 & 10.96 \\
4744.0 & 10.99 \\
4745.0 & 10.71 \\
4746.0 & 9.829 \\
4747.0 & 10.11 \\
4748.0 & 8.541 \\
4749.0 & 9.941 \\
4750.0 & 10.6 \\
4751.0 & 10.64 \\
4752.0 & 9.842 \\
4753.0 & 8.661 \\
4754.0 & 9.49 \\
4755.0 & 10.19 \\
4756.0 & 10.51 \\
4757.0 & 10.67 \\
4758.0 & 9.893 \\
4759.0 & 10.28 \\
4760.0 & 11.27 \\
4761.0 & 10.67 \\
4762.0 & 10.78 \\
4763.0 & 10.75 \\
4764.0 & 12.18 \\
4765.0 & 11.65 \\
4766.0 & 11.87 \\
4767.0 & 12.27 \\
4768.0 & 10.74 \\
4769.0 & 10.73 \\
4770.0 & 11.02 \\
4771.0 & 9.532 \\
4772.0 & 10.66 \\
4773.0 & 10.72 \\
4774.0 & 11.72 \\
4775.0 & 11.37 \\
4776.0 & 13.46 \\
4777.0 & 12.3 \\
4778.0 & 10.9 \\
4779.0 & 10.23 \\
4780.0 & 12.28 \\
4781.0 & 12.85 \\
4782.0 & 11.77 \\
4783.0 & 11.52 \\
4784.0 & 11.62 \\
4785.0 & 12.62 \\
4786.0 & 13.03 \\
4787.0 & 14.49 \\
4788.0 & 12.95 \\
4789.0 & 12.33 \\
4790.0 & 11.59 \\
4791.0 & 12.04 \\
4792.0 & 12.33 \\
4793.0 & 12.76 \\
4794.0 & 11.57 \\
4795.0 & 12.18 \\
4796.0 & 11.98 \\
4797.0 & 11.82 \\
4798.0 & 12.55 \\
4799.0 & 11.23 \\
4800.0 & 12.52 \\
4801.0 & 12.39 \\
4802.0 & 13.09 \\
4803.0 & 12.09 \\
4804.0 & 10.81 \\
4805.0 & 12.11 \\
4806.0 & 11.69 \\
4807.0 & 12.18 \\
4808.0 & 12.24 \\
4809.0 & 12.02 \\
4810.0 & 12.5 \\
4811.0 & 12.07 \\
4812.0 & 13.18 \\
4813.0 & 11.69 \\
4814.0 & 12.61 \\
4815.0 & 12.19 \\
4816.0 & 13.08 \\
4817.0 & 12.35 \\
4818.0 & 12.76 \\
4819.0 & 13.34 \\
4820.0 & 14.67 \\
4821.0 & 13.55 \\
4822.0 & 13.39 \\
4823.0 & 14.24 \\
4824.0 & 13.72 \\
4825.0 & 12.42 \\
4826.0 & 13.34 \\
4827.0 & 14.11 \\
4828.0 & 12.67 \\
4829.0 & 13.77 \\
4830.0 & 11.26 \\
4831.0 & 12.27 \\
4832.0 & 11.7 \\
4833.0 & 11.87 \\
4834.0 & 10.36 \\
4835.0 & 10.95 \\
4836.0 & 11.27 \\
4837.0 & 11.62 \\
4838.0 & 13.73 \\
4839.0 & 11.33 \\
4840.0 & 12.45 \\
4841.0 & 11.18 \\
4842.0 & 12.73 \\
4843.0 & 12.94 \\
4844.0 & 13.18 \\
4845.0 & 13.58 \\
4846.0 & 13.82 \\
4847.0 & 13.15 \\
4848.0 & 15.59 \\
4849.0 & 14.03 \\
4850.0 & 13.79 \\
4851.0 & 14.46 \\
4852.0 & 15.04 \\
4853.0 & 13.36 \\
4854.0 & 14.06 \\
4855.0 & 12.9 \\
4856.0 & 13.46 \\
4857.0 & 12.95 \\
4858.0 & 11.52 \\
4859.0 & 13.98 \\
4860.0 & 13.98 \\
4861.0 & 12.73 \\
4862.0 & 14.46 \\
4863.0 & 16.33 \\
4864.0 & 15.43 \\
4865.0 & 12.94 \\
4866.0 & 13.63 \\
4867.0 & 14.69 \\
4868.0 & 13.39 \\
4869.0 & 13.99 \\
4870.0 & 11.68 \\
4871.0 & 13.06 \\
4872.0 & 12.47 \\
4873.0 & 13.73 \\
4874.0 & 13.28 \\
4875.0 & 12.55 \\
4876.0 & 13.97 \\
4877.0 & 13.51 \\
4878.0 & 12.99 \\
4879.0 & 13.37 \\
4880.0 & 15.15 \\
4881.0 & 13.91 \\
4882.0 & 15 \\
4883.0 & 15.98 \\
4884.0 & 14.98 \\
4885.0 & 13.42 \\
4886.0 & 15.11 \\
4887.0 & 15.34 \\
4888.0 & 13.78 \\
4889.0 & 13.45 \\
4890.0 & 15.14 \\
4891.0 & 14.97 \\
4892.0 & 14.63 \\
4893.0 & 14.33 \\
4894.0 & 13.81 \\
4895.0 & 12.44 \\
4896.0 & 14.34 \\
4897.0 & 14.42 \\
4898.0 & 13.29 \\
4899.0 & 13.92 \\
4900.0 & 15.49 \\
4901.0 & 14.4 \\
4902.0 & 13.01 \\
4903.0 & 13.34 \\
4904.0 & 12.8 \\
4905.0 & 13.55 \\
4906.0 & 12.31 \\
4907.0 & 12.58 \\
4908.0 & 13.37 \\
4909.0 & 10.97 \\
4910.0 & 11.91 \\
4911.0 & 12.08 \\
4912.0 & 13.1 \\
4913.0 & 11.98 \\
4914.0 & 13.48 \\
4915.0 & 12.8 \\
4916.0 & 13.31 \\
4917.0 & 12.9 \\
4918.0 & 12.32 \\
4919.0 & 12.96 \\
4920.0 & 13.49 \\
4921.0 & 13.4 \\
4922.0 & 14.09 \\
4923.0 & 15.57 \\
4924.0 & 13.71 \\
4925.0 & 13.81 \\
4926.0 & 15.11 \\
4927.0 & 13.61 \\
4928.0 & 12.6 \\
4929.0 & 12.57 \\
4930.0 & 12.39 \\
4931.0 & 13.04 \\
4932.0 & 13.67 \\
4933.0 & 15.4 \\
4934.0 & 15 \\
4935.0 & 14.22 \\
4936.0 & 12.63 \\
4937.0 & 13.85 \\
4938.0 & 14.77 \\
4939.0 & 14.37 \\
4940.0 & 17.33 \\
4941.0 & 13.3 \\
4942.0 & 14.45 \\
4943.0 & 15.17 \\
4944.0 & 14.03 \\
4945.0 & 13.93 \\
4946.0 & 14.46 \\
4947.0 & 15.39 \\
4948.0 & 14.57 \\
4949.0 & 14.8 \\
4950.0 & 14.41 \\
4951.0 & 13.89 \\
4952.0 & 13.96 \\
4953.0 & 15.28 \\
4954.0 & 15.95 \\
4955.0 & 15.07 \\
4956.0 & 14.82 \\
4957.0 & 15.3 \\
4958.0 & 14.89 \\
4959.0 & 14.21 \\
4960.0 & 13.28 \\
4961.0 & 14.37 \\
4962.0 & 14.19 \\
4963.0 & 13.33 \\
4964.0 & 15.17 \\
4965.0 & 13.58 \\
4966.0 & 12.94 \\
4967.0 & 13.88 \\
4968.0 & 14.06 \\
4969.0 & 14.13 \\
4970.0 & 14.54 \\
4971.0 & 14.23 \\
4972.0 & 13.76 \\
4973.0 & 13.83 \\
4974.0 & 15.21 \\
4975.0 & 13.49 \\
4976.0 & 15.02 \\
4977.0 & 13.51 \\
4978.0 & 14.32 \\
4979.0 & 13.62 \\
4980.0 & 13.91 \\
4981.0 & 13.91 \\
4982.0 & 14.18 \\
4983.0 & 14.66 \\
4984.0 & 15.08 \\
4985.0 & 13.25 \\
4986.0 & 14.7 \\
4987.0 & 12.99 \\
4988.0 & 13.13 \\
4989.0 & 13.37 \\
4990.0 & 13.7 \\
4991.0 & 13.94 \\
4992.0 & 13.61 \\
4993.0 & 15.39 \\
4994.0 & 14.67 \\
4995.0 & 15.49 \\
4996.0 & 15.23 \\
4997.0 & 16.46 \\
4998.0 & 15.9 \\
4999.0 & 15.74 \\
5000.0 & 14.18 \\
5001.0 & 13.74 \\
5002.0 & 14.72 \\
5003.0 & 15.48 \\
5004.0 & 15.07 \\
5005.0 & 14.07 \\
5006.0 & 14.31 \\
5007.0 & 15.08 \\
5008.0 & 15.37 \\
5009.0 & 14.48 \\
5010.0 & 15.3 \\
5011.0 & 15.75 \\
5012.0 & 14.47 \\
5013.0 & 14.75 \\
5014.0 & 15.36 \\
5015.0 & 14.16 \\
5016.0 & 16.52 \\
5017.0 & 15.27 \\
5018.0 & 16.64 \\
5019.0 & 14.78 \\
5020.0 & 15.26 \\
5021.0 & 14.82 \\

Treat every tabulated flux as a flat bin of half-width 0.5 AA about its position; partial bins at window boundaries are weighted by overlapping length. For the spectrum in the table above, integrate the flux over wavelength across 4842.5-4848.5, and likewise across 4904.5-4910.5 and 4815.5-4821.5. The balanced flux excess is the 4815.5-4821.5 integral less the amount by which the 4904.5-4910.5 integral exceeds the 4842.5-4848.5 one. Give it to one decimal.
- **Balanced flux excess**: 87.3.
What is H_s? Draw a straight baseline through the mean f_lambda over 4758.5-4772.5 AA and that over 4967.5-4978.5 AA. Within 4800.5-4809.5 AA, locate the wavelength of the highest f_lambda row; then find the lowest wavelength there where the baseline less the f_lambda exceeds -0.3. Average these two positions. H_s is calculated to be 4803.0 AA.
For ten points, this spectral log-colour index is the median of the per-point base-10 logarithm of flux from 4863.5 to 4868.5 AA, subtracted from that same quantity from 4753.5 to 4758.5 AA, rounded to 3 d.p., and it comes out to -0.126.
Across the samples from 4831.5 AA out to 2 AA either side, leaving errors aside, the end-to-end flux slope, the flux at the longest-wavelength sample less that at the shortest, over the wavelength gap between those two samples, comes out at 0.2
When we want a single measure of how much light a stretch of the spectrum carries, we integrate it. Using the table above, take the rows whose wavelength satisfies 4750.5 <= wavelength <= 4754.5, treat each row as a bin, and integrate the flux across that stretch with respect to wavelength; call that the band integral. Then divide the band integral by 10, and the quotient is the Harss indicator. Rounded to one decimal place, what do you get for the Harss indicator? 3.9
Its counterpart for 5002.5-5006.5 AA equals 5.9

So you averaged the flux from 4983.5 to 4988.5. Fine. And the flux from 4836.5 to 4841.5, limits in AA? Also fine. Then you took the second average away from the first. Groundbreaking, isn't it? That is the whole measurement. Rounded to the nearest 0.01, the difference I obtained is 1.77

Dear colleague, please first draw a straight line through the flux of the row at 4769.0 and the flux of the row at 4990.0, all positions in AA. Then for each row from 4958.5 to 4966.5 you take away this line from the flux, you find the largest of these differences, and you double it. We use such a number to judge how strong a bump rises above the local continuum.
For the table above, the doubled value 4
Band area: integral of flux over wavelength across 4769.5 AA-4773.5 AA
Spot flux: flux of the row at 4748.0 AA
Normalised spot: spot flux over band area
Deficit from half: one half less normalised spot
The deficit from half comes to 0.30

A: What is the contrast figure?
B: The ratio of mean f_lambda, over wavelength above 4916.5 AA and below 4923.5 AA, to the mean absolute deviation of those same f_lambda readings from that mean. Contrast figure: 18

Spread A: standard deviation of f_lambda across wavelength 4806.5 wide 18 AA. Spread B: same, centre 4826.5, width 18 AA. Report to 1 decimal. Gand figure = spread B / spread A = 2.1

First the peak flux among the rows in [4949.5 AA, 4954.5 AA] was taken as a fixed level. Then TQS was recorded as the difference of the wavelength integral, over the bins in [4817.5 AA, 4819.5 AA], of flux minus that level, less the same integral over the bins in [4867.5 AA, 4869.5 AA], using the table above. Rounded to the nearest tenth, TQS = -1.3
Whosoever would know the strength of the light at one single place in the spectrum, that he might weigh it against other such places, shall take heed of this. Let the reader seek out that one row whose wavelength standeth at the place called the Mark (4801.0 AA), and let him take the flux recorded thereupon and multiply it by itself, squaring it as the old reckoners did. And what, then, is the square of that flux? 154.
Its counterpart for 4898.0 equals 177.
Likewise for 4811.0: 146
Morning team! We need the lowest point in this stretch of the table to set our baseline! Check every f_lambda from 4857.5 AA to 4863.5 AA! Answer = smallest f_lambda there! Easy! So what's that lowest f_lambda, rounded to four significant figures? 11.52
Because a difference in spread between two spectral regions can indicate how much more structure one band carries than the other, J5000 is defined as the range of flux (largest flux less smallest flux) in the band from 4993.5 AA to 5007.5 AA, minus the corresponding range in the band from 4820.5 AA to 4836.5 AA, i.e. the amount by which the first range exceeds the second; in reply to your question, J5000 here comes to -1.2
